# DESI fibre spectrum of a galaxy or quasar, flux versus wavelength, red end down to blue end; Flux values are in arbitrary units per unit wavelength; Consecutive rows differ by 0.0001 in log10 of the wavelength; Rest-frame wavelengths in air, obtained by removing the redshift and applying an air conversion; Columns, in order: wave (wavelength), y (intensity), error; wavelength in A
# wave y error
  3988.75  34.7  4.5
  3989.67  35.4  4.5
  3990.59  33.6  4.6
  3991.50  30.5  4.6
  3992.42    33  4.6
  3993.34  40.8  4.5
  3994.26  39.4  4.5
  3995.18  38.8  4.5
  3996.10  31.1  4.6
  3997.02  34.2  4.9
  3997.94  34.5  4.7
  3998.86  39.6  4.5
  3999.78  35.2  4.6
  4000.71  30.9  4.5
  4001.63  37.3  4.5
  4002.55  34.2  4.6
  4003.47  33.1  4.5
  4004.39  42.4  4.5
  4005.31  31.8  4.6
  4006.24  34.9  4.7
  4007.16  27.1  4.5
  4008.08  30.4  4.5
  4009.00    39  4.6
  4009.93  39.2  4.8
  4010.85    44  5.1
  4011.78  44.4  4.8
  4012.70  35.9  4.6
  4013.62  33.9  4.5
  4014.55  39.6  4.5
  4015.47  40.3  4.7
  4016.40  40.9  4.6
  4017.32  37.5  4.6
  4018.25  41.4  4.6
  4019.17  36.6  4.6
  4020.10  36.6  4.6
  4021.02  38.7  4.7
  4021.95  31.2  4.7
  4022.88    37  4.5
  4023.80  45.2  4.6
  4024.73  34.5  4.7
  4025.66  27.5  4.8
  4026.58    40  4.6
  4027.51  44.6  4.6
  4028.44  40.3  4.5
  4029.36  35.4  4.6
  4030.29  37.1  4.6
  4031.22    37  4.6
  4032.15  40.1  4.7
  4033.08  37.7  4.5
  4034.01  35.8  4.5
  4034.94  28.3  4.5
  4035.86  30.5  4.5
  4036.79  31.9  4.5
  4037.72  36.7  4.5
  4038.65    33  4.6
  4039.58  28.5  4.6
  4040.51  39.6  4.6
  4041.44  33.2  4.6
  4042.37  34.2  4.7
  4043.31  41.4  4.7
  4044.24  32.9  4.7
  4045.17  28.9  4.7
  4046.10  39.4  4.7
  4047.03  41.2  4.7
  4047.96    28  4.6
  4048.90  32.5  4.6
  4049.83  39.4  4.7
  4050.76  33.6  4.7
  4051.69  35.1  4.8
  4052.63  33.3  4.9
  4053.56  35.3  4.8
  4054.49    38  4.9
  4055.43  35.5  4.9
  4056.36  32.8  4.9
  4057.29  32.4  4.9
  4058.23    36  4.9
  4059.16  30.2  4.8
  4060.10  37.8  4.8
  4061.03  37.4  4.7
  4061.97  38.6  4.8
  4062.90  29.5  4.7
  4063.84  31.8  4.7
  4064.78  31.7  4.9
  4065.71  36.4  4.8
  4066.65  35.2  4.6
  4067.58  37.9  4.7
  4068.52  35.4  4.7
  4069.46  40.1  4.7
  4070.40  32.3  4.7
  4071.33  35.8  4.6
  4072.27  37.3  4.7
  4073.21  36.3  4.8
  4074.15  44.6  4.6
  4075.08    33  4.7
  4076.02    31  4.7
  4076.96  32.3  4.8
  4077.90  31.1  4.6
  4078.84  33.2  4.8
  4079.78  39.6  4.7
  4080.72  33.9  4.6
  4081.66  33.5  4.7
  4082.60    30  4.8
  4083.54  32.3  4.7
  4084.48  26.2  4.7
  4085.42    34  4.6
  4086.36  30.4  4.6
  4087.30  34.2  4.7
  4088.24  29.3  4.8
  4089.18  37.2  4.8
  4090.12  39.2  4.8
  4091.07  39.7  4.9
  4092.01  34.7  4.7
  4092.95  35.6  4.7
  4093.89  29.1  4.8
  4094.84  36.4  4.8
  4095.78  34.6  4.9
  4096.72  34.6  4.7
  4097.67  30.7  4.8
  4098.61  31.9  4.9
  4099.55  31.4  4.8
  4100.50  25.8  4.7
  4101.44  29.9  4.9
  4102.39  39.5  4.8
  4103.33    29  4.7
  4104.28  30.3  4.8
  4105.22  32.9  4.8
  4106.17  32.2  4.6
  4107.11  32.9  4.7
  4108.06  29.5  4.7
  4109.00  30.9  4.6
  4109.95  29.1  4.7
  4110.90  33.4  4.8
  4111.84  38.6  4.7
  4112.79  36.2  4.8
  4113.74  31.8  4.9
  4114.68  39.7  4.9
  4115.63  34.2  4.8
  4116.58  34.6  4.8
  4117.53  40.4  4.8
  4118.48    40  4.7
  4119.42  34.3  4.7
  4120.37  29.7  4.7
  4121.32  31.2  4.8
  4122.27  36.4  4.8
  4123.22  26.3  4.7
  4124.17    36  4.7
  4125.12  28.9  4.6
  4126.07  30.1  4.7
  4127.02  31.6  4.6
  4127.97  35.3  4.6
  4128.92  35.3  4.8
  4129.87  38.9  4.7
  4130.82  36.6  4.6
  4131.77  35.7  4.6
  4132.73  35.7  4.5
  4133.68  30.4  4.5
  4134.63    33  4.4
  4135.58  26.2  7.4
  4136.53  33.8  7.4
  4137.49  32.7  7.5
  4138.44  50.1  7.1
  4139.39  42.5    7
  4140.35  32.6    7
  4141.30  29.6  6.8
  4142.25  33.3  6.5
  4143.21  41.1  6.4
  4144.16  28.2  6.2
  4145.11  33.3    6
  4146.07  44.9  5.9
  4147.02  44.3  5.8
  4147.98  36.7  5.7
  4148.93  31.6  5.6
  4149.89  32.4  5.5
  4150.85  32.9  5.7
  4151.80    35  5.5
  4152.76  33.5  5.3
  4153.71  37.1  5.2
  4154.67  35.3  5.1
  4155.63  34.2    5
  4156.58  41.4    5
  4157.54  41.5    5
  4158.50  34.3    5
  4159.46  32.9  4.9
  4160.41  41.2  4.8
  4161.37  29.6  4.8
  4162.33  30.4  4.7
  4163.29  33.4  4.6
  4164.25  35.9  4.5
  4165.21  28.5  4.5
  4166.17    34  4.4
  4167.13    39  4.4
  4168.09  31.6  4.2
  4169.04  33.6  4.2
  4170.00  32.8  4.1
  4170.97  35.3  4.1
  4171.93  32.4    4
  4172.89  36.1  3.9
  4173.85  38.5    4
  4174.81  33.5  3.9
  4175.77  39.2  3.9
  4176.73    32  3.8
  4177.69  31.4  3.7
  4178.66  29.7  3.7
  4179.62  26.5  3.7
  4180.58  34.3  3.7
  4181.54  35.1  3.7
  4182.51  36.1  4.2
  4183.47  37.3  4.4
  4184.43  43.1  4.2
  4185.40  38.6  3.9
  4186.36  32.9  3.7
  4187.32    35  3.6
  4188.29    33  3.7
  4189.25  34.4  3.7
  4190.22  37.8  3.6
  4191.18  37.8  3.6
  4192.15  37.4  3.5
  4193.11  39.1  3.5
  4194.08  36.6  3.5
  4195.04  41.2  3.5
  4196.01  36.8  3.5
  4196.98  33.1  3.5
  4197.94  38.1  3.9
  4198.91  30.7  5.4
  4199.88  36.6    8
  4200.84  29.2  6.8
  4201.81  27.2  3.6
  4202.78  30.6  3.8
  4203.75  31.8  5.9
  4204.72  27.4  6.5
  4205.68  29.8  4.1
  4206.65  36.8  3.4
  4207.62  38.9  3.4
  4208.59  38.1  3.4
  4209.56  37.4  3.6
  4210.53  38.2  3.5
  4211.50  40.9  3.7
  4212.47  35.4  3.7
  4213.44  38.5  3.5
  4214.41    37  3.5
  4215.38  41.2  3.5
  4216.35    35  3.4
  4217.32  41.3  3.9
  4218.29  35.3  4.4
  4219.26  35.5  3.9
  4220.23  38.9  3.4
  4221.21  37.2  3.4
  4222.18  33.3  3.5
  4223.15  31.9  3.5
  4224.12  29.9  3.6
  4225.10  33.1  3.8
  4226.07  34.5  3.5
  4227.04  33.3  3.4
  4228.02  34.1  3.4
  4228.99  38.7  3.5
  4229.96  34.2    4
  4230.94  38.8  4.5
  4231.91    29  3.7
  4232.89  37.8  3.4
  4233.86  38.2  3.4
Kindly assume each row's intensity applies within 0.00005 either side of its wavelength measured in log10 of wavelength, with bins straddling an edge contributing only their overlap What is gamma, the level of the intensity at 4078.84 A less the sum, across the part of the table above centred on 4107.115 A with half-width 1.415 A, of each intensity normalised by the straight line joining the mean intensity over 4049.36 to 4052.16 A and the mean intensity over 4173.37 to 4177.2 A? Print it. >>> 30.6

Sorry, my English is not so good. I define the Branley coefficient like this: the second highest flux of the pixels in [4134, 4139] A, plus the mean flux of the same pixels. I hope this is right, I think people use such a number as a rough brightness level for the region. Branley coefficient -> 69.0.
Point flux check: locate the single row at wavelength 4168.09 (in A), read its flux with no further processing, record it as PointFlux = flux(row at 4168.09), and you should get 31.6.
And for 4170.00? 32.8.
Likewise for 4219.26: 35.5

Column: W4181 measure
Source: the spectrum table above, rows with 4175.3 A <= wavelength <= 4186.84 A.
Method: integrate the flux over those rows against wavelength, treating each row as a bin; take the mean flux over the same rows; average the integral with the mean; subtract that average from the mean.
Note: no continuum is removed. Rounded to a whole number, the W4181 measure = -183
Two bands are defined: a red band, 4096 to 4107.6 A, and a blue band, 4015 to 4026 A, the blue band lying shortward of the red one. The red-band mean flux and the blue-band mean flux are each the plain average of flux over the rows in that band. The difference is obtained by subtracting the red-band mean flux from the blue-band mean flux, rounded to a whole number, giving 6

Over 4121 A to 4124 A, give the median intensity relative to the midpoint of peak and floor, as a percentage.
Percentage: 100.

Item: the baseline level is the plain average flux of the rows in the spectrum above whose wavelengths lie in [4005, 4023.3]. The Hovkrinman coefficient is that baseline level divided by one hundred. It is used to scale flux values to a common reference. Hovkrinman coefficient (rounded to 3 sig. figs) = 0.370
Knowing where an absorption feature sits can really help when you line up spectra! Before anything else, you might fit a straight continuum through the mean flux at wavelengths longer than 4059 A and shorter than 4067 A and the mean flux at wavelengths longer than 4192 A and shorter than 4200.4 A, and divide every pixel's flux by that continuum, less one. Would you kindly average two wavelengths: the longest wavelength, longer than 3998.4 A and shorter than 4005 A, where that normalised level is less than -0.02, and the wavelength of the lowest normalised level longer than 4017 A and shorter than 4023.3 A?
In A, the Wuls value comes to 4011.3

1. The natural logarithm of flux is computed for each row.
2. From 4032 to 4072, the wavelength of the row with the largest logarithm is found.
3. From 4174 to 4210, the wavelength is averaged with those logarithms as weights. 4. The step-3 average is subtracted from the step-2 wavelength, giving -148.8 A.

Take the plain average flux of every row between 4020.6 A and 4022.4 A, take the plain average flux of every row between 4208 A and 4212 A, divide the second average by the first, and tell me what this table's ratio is 1.11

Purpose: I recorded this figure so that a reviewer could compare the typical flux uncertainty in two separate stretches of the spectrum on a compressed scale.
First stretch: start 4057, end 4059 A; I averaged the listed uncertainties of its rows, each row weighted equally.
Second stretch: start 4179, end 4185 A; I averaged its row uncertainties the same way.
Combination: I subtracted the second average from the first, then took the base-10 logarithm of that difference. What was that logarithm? 0.0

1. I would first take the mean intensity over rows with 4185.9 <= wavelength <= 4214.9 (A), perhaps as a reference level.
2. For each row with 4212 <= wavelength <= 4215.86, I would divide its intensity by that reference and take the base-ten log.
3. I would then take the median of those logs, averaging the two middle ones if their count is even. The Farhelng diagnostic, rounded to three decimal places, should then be 0.030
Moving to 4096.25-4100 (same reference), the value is -0.047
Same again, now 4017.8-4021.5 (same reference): 0.028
